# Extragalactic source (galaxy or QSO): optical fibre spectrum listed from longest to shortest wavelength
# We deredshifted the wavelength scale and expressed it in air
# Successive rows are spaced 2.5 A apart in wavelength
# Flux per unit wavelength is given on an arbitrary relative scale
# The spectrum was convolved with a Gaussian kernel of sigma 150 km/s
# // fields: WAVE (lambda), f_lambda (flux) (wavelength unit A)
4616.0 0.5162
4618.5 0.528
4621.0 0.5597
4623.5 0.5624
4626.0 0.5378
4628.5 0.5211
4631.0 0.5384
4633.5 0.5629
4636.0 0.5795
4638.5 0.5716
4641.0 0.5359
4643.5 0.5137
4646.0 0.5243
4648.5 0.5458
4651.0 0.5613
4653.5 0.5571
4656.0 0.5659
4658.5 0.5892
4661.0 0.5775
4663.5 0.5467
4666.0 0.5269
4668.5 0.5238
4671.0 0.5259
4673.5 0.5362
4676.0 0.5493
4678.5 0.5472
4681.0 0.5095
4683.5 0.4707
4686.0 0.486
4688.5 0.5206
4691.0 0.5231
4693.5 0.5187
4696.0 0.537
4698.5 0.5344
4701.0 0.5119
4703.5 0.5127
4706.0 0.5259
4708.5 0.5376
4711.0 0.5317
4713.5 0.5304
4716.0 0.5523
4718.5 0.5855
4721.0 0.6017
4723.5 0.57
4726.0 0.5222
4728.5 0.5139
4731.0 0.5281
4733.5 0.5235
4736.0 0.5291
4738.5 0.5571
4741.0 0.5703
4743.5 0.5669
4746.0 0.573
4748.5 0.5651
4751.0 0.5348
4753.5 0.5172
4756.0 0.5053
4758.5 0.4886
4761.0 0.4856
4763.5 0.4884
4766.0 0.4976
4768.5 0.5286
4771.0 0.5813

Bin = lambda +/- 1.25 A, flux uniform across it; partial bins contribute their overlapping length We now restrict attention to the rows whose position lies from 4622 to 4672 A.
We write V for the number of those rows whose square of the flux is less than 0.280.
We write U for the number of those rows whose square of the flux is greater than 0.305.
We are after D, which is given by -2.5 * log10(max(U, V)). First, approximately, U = 9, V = 6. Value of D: -2.4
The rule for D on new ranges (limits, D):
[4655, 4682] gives -1.5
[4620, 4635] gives -1.2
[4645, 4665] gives -1.7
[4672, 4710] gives -2.4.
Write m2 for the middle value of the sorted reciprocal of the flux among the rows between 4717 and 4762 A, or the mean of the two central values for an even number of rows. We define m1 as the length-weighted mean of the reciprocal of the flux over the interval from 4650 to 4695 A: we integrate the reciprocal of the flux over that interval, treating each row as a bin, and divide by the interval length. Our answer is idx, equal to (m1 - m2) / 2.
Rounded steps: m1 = 1.87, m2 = 1.88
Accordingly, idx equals -0.003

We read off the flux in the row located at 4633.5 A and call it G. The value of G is 0.5629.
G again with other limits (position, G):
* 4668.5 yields 0.5238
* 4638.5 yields 0.5716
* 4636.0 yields 0.5795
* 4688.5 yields 0.5206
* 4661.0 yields 0.5775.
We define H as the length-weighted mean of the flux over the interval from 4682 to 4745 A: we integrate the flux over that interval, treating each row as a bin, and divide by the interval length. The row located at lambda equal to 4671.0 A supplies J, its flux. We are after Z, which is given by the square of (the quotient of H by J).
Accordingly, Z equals 1.03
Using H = 0.535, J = 0.5259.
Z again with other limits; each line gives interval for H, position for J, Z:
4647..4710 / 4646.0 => 1.04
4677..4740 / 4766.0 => 1.14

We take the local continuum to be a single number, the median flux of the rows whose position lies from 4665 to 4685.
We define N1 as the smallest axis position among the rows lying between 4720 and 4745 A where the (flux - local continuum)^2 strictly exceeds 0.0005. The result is 4721.0 A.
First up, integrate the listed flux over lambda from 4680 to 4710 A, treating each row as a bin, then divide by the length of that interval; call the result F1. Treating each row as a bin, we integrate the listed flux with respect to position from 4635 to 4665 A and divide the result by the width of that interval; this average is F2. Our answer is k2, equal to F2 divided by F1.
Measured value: 1.08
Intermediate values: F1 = 0.516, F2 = 0.56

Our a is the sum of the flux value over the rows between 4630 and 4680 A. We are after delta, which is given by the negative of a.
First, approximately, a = 11.0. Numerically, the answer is -11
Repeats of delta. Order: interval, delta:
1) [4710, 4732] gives -5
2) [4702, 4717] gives -3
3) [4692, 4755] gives -14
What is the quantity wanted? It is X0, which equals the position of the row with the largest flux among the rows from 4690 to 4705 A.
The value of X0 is 4696.0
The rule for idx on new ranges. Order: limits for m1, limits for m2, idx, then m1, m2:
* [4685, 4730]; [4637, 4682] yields 0.023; 1.88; 1.83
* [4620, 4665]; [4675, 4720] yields -0.041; 1.81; 1.89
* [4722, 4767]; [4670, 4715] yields -0.005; 1.89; 1.90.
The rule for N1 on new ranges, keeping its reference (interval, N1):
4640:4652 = 4651.0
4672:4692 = 4676.0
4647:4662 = 4651.0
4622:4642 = 4623.5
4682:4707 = 4683.5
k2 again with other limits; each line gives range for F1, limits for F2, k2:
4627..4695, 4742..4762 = 0.99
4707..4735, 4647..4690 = 0.99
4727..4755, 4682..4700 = 0.94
